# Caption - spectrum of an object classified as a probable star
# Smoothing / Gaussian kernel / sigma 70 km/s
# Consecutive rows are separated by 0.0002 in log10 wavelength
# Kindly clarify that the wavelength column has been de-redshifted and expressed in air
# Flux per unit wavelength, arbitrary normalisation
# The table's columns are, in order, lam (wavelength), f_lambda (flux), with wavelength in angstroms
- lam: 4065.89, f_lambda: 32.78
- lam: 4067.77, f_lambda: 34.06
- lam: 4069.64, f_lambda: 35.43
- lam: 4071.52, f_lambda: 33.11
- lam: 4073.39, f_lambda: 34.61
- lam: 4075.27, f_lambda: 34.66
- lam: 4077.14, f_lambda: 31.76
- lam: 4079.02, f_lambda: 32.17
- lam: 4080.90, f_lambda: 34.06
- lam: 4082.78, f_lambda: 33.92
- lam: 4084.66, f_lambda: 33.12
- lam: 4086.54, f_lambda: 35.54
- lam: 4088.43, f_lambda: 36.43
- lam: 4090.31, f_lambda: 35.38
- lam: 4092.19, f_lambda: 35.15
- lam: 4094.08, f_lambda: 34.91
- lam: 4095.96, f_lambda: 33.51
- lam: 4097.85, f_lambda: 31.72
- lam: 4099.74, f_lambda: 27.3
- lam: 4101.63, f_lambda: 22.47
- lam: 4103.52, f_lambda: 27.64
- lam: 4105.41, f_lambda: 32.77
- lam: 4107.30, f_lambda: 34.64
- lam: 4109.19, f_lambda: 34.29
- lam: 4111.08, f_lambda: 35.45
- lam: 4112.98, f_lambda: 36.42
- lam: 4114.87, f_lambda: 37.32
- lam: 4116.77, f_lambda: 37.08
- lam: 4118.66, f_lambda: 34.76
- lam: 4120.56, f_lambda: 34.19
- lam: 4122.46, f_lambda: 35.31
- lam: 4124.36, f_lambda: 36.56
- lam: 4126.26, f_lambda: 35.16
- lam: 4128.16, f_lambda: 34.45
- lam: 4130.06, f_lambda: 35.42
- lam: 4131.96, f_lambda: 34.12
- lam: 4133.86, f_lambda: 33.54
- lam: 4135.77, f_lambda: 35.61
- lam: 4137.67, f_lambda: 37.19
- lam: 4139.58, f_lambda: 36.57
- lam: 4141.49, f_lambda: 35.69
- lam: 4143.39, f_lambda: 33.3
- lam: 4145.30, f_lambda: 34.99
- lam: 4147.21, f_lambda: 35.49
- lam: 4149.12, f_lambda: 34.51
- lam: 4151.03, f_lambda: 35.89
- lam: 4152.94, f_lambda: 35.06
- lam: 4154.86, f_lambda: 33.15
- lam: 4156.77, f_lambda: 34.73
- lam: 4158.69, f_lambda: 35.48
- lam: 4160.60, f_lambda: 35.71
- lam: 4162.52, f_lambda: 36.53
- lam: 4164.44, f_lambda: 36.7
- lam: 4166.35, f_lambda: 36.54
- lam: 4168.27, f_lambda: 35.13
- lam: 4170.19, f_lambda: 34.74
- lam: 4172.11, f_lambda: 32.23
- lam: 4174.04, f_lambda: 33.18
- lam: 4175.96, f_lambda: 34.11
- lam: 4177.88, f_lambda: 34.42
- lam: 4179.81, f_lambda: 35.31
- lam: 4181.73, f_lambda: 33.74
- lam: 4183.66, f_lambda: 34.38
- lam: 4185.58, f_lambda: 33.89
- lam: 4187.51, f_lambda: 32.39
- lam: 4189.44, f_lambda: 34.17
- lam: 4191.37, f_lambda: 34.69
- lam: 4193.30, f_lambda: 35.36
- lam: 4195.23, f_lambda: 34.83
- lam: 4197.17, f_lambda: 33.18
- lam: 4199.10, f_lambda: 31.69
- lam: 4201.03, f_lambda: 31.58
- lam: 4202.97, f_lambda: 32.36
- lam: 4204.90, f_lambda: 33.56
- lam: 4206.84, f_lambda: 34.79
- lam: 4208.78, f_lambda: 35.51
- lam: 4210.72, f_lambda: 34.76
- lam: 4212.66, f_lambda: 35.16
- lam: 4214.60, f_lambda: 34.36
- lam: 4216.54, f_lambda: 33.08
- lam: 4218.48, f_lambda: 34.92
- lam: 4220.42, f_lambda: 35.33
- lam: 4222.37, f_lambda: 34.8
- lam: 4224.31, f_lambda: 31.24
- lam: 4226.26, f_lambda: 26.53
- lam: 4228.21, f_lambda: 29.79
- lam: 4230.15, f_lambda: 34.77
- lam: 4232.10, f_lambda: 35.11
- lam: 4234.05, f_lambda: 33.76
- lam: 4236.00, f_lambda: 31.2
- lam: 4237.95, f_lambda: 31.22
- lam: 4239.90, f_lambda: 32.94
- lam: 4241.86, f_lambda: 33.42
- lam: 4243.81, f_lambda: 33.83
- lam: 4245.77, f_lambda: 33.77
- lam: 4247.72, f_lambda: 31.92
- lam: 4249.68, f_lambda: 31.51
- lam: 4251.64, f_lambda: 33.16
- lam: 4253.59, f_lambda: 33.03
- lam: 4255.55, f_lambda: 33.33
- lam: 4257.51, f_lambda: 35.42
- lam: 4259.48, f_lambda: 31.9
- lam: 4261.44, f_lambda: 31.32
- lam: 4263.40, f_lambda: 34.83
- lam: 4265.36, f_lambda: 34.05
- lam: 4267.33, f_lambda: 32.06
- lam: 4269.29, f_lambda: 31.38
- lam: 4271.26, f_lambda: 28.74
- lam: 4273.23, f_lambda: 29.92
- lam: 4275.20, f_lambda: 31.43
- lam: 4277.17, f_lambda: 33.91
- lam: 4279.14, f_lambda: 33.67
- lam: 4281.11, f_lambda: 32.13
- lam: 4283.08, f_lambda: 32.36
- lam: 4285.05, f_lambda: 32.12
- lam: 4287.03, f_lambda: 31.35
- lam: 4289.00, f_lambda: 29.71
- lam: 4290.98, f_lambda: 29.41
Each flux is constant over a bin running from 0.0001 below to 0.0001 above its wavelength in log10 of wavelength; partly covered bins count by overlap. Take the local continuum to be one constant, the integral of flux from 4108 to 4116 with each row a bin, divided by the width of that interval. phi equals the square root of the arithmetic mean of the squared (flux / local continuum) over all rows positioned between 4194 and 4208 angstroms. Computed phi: 0.93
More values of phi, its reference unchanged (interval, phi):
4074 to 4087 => 0.94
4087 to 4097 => 0.98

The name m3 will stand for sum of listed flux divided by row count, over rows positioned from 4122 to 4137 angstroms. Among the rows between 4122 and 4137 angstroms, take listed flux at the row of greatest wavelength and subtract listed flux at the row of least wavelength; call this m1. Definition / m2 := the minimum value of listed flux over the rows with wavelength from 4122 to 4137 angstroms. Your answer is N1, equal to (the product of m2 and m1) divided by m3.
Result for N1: 0.3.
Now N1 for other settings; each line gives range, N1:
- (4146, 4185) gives -1.0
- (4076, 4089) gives 4.4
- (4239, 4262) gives -1.5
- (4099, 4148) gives 5.4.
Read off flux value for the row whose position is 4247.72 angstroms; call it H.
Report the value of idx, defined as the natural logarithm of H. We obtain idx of 3.46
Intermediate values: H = 31.92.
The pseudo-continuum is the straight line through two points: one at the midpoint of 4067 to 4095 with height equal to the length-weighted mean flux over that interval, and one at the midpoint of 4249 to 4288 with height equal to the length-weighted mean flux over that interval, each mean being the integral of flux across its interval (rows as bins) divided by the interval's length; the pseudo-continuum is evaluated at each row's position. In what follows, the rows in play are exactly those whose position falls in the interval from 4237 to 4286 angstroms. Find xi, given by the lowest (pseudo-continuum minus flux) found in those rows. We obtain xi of -2.92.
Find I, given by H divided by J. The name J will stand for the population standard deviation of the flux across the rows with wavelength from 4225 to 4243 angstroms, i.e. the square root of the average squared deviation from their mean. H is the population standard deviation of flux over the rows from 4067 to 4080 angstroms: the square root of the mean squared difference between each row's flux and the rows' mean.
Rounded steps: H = 1.3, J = 2.57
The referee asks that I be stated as 0.50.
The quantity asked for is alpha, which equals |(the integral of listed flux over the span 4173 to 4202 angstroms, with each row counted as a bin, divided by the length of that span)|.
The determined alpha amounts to 33.8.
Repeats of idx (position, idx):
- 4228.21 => 3.39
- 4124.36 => 3.60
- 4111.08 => 3.57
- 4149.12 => 3.54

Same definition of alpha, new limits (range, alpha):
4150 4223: 34.4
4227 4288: 32.5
